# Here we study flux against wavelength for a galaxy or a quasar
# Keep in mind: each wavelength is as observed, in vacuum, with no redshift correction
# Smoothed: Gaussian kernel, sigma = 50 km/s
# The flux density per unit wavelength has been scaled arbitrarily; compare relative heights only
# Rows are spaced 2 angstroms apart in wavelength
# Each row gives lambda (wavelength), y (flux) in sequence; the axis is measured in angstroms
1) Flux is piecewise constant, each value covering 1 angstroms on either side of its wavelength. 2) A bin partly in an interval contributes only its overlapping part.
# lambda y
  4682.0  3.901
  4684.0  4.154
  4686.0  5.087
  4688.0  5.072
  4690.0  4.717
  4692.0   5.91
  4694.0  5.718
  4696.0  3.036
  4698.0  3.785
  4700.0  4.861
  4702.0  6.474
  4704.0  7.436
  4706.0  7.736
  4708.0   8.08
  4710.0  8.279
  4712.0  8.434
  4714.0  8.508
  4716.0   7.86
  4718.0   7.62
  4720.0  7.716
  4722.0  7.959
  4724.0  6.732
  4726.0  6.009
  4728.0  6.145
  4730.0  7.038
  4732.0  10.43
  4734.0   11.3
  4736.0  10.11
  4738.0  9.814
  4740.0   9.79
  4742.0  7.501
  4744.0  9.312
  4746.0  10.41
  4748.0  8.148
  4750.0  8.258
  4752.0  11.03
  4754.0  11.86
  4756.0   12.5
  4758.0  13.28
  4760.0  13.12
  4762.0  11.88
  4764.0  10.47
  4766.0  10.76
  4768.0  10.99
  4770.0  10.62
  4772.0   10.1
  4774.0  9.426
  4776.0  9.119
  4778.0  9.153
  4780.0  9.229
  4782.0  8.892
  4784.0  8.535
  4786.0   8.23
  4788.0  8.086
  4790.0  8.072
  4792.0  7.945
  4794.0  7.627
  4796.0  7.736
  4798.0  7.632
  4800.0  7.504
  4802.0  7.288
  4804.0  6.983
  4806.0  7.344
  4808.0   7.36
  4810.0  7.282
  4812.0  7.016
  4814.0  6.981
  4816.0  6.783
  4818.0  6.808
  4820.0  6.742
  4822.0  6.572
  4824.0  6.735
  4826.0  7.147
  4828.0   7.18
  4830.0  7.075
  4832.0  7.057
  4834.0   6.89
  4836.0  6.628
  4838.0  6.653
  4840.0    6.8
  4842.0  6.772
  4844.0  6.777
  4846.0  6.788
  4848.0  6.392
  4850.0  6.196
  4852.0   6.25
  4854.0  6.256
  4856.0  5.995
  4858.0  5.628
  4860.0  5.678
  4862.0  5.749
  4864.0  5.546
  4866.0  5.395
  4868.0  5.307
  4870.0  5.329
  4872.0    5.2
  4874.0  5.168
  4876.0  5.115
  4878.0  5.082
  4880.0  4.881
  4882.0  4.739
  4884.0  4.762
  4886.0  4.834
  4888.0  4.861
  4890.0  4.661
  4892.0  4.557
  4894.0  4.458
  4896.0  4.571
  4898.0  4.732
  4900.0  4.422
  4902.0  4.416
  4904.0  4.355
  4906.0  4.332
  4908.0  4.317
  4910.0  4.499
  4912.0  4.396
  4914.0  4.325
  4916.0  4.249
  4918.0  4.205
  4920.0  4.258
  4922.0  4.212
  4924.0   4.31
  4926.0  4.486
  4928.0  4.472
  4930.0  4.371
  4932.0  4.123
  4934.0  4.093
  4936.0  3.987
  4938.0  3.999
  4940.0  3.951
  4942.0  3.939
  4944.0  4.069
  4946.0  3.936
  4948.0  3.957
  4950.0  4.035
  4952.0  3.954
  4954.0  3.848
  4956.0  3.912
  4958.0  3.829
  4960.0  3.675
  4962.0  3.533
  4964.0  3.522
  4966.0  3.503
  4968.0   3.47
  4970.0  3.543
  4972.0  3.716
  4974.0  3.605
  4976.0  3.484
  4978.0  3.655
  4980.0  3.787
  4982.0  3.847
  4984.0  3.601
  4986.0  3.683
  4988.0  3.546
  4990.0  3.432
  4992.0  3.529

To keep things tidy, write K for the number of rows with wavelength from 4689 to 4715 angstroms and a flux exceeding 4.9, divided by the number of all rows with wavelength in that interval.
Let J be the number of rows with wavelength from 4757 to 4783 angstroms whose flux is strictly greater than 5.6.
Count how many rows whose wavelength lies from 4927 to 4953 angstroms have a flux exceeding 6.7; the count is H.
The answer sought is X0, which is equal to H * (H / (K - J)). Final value 0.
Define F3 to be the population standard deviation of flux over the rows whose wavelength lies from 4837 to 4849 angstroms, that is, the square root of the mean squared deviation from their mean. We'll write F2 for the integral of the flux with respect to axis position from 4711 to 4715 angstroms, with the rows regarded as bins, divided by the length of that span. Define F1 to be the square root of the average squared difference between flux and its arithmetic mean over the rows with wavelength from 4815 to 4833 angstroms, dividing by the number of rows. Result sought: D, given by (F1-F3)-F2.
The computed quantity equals -8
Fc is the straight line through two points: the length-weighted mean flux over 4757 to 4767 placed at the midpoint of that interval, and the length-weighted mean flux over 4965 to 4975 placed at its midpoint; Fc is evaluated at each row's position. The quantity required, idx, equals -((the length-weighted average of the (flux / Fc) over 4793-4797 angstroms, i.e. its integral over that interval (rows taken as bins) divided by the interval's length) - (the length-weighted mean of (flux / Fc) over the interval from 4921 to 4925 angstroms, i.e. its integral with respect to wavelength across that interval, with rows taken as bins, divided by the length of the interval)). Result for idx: 0.1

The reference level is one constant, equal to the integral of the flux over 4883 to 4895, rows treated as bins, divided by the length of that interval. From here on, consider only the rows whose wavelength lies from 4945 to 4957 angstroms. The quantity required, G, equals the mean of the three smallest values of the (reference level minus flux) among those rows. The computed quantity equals 0.7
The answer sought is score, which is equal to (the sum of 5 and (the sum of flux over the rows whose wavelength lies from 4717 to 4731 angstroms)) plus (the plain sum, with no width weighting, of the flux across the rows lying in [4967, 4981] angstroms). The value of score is 79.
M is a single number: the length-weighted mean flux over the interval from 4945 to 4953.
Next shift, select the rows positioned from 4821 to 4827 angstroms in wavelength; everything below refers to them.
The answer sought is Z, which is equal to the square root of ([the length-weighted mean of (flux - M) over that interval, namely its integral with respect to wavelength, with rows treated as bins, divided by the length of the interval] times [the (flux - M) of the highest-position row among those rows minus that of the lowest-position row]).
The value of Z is 1.3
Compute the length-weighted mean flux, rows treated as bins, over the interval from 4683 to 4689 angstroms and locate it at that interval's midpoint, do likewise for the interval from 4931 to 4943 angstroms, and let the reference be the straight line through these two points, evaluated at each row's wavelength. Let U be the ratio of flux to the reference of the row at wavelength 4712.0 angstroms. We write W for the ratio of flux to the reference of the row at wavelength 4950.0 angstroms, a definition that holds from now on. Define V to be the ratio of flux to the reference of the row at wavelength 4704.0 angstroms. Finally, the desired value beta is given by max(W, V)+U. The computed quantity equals 3.4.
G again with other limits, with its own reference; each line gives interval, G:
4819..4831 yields -2.4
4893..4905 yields 0.1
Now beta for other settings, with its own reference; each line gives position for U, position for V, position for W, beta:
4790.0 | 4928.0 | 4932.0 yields 2.9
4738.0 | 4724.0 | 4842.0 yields 3.7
